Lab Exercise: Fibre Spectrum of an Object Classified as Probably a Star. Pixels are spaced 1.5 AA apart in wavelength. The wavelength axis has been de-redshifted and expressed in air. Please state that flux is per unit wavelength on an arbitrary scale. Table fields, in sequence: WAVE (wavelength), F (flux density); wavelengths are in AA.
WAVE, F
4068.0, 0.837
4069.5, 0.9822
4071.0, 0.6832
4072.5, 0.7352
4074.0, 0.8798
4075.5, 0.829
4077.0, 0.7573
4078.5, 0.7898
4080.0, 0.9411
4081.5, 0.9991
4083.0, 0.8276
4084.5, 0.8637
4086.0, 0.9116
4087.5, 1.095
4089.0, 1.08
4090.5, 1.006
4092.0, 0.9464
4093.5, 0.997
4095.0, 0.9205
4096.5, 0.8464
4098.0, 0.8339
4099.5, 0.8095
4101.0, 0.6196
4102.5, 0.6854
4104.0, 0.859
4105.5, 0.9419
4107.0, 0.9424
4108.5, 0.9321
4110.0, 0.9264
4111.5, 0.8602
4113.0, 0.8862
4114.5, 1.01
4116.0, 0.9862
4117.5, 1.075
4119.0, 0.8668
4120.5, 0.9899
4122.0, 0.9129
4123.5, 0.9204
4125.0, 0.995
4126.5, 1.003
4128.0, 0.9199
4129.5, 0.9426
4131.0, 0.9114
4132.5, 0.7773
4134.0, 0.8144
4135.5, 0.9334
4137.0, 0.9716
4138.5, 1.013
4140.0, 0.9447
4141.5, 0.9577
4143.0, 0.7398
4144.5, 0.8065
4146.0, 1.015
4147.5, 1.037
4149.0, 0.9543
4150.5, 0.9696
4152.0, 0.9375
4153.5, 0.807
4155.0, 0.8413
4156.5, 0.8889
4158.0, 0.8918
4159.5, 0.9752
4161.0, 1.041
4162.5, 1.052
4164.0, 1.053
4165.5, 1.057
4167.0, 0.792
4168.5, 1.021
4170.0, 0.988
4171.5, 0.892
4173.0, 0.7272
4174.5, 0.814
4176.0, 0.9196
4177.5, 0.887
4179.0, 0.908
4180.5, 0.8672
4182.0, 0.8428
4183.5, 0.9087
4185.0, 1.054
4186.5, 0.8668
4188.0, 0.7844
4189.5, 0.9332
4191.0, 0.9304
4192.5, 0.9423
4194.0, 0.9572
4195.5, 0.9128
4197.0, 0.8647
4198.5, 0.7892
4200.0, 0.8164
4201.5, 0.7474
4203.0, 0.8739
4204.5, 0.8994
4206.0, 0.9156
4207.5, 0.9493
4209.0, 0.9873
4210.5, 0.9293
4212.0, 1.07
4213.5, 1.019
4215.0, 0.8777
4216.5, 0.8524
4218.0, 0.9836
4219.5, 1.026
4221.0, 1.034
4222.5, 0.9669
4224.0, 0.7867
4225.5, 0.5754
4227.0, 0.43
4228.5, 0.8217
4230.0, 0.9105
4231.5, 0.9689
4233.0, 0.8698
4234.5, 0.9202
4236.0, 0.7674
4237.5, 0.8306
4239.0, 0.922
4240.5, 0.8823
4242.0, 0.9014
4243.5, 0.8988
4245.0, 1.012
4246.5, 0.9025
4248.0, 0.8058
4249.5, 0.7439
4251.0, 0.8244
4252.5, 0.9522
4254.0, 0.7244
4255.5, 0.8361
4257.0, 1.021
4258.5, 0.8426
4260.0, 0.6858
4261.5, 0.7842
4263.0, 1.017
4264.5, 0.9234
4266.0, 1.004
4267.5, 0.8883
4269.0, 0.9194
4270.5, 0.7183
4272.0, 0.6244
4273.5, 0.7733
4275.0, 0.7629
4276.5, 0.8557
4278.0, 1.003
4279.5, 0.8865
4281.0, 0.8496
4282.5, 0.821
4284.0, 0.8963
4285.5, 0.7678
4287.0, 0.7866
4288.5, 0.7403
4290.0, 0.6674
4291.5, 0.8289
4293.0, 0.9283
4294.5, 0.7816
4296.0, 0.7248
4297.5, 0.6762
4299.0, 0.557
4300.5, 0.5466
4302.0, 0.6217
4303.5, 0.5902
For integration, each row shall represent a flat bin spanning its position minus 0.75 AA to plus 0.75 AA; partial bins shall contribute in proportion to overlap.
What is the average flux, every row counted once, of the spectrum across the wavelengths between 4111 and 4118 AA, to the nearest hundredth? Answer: 0.96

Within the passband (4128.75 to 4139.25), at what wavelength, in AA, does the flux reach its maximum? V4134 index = 4138.5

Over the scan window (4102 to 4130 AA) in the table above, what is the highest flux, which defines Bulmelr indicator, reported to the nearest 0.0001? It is 1.0750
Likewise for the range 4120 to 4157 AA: 1.0370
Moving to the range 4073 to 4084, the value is 0.9991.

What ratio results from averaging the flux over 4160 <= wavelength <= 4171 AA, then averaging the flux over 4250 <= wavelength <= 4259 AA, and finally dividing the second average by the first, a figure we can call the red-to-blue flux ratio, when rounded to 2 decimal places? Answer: 0.87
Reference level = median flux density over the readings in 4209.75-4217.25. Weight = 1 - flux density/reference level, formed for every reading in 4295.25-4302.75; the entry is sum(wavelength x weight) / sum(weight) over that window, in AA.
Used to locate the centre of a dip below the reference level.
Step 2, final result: 4299.3 AA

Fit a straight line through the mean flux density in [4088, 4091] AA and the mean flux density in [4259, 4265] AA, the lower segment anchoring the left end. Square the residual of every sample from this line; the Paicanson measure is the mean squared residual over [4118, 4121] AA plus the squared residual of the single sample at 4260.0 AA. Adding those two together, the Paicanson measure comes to 0.039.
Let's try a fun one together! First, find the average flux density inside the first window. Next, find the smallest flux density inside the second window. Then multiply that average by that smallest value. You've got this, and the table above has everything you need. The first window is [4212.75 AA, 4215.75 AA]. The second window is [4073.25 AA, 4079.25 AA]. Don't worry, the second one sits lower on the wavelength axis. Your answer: 0.72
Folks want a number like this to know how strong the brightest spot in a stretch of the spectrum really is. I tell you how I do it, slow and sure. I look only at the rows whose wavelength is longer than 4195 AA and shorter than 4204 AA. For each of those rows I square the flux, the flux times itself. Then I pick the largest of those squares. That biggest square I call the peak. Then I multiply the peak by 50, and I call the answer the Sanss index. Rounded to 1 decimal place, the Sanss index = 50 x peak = 41.7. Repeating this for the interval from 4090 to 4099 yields 50.6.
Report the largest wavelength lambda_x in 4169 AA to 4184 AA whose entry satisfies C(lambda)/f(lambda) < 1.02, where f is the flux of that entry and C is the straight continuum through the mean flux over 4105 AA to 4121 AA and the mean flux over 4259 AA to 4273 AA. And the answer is 4183.5 AA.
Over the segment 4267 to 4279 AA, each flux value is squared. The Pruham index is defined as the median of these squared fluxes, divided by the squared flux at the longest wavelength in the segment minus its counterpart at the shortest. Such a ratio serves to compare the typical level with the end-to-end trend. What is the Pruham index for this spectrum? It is 3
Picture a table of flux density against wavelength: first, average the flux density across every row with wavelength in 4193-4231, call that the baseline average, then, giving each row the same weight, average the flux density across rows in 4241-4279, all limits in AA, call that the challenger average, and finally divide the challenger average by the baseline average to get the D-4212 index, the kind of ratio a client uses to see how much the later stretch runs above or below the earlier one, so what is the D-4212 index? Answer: 0.97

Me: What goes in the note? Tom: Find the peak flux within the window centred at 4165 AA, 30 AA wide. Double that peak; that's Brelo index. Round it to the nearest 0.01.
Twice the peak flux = 2.11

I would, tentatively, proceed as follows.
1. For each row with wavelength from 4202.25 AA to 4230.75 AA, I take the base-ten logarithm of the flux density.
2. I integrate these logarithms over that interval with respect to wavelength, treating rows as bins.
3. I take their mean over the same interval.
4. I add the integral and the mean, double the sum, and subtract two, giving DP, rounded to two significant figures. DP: -5.5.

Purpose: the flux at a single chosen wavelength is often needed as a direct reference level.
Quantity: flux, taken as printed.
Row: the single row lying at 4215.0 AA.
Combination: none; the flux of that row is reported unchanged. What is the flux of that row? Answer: 0.8777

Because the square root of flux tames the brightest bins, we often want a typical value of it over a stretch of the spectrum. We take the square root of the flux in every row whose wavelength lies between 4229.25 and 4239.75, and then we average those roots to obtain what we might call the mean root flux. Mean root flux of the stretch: 0.94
